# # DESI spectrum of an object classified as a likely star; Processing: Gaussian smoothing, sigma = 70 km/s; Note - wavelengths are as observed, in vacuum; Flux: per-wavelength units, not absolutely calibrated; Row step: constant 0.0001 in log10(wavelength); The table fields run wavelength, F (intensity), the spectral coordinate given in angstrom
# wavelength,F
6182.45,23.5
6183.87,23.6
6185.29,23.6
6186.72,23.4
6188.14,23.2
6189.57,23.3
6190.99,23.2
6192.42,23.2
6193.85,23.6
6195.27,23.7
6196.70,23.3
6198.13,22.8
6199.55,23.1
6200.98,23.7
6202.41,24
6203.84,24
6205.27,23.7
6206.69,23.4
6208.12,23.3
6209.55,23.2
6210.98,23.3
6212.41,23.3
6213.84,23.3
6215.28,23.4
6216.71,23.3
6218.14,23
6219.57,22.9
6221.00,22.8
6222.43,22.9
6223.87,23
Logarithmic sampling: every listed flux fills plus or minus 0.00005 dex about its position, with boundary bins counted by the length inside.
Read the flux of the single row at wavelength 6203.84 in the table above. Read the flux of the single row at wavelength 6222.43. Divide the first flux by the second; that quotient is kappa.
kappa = 1.05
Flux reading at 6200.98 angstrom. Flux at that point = 23.7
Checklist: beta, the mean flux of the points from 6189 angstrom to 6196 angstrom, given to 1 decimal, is 23.4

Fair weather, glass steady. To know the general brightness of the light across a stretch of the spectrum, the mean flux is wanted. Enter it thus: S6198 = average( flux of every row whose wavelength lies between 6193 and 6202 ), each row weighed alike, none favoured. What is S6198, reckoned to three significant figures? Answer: 23.4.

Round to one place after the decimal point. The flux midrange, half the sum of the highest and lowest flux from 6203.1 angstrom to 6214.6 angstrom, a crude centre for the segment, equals 23.6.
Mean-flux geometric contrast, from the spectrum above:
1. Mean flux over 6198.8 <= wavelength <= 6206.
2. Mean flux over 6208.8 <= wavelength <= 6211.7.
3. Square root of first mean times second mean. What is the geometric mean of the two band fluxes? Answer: 23.5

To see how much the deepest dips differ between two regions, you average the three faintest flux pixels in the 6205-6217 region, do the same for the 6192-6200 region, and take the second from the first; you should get 0.2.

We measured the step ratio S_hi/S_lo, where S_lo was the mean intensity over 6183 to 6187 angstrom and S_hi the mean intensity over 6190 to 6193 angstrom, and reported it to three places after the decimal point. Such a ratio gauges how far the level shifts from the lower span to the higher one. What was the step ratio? 0.986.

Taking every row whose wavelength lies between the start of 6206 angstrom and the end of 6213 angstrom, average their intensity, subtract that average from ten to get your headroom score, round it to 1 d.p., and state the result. -13.3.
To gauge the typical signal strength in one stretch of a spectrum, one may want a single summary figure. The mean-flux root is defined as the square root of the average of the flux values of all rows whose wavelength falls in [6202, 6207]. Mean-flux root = 4.88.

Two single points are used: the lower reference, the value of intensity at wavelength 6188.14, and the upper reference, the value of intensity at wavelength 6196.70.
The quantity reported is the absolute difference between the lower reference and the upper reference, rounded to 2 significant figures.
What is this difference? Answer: 0.10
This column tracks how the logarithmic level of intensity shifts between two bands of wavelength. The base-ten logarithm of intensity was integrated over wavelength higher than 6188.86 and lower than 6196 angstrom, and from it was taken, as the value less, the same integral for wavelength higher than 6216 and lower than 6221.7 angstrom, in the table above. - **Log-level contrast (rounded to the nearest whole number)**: 2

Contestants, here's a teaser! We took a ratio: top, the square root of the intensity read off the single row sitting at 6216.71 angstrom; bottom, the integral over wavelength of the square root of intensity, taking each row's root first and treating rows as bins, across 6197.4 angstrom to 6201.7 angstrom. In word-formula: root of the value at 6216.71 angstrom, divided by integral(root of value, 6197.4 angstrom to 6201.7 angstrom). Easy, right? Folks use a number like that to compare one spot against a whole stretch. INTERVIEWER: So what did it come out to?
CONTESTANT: 0.23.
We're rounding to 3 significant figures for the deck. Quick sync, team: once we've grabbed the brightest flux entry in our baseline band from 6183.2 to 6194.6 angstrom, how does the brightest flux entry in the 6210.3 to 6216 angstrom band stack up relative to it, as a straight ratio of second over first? 0.992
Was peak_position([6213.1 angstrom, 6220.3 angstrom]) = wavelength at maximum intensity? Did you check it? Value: 6215.28 angstrom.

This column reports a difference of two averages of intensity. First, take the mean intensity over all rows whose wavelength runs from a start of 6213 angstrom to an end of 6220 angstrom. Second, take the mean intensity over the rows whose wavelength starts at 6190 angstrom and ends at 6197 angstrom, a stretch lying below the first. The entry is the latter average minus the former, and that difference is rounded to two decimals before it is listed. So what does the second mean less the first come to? 0.22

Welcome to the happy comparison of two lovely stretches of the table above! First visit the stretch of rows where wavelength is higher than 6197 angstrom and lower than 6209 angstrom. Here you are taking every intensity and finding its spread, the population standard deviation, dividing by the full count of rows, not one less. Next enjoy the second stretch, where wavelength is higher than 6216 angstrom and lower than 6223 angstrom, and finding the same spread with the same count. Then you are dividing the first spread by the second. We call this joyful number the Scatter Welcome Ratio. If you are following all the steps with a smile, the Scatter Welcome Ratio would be 2.3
